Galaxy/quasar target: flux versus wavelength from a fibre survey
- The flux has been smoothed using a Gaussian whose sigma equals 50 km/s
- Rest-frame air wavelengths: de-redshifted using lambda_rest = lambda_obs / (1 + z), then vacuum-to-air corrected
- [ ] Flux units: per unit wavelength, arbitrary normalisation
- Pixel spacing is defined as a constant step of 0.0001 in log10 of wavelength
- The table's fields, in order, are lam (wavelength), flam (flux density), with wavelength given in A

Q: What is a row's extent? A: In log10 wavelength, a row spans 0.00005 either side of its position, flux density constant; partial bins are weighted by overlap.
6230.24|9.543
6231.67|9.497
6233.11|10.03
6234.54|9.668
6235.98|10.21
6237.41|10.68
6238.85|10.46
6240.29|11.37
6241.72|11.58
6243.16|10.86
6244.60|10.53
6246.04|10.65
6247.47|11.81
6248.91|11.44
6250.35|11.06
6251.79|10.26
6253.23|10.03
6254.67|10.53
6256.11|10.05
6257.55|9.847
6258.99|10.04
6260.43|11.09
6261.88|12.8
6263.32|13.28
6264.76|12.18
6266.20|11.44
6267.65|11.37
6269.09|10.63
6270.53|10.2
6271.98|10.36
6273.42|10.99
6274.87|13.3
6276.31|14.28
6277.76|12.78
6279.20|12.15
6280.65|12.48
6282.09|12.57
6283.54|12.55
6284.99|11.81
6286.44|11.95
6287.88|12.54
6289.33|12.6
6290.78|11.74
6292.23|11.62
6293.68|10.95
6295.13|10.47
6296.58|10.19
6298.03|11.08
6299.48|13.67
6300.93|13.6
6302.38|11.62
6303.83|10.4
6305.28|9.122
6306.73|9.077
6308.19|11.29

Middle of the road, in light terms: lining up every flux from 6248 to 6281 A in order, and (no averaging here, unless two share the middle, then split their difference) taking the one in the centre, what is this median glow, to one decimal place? 11.1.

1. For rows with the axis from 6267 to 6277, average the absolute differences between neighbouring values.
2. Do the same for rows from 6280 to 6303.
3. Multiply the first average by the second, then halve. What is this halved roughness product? 0.28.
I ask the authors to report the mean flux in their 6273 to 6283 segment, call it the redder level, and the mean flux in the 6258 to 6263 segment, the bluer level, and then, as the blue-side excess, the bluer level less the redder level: -1.3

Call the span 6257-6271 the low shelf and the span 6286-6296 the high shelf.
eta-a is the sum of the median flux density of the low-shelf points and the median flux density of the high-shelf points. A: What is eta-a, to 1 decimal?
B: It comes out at 23.0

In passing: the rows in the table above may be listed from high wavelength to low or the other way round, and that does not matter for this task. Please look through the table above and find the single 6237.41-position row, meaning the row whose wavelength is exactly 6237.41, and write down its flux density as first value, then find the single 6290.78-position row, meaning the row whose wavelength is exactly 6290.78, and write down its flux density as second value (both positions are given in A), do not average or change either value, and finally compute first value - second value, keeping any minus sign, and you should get -1.1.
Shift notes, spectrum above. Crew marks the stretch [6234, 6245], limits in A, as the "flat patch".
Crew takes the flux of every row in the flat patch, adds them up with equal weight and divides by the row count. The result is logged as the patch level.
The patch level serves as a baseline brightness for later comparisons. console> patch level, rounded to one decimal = 10.7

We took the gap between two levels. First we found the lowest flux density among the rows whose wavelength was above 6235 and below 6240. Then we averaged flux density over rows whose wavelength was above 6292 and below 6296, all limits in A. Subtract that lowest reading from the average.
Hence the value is 1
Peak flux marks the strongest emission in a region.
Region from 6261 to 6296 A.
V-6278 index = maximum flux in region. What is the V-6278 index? 14.28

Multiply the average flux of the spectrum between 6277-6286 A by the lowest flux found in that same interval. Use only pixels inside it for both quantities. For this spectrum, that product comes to 146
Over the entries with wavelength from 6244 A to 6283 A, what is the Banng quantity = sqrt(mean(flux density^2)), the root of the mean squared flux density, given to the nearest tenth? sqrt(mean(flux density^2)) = 11.5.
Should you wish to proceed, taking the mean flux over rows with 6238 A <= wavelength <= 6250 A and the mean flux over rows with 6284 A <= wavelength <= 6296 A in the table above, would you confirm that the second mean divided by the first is 1.056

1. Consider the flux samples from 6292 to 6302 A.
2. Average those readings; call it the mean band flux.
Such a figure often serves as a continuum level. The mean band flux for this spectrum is 11.7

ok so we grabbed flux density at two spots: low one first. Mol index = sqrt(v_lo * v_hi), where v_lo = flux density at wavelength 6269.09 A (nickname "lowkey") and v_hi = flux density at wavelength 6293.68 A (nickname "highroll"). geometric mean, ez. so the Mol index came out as 10.8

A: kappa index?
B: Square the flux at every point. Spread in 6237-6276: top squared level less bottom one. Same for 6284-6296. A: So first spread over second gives 1.63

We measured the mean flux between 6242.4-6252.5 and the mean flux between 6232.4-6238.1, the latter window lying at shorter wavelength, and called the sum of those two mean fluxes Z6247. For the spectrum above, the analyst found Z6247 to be 21.1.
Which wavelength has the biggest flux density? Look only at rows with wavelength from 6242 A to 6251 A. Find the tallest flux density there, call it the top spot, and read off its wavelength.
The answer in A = 6247.47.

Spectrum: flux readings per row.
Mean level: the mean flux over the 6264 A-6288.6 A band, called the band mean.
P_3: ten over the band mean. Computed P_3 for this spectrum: 0.835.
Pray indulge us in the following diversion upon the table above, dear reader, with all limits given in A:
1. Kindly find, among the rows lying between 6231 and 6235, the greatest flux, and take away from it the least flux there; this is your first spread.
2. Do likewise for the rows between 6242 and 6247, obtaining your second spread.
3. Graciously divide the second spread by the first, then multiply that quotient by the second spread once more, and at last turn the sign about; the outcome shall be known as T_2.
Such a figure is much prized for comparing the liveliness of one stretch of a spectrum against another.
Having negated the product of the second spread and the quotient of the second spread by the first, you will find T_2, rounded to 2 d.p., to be -0.20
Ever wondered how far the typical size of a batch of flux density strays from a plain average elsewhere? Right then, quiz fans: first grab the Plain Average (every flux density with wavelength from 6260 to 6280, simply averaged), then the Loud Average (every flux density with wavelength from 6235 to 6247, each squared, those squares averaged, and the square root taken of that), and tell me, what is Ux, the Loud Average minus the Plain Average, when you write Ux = -1.1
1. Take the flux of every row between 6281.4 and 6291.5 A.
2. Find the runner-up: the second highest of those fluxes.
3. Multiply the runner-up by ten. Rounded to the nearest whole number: 126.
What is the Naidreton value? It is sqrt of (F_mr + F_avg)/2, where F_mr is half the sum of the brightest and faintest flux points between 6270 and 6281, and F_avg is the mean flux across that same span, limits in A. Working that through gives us 3.49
